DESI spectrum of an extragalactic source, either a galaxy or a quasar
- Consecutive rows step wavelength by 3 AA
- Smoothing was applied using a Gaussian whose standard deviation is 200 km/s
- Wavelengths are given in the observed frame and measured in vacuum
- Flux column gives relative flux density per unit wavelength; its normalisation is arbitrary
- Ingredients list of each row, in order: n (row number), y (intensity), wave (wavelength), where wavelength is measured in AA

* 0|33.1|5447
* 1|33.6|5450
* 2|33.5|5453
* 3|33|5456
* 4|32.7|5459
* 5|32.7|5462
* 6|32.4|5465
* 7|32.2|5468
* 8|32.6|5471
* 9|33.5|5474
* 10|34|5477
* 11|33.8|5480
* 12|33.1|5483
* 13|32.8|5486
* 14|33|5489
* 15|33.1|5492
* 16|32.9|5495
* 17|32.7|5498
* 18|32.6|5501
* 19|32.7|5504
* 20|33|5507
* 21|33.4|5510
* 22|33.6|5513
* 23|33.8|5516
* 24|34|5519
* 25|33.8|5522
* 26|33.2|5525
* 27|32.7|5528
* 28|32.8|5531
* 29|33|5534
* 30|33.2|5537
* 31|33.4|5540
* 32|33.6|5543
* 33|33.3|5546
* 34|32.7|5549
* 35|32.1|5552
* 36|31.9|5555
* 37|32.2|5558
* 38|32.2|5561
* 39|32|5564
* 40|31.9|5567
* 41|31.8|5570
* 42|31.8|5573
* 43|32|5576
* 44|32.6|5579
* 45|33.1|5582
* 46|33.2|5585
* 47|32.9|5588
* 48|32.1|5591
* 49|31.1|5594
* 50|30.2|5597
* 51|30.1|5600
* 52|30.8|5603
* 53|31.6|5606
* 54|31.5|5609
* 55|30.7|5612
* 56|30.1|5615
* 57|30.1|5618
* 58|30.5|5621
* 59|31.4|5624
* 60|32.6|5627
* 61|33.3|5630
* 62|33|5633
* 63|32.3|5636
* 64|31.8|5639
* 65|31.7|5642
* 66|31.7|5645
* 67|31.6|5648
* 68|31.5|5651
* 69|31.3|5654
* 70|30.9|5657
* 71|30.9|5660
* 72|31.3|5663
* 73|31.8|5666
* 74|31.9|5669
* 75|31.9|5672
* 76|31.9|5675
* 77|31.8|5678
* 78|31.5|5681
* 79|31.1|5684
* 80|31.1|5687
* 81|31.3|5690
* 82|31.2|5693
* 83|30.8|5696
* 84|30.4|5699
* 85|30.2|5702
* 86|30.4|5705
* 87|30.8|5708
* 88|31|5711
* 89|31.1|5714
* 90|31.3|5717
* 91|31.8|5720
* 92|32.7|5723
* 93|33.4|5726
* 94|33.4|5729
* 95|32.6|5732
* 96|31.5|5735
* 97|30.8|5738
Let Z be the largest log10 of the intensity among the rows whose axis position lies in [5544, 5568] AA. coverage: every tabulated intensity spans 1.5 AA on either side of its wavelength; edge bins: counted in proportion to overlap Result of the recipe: 1.52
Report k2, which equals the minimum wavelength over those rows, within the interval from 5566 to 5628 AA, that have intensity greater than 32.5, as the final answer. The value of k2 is 5579 AA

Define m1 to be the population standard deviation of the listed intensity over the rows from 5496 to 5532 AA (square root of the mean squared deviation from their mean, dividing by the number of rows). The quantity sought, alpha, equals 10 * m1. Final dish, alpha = 5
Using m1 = 0.49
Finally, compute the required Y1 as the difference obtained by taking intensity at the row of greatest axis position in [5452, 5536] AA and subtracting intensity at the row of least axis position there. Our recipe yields -0.5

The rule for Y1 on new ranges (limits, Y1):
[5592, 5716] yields 0.0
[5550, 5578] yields -0.1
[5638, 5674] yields 0.1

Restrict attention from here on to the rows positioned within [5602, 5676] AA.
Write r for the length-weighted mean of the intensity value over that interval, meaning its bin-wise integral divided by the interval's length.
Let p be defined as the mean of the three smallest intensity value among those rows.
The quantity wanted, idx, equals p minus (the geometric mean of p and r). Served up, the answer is -0.6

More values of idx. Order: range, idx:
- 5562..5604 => -0.7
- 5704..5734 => -0.6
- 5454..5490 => -0.3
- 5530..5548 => -0.1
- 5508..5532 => -0.3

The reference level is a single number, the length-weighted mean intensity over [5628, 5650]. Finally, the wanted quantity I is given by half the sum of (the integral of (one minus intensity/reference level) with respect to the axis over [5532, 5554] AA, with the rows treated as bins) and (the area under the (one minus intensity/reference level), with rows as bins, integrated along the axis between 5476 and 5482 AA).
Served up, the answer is -0.43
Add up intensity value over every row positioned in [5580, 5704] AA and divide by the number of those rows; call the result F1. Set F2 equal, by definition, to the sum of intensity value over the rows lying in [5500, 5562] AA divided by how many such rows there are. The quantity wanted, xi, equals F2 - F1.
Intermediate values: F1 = 31.5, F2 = 33.0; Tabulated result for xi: 1.5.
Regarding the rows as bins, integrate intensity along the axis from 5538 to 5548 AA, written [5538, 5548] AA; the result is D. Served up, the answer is 334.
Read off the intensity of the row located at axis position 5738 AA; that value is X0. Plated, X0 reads 30.8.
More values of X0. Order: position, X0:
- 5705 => 30.4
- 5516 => 33.8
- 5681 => 31.5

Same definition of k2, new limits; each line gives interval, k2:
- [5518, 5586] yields 5519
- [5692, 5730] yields 5723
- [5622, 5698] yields 5627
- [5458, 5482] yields 5459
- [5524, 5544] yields 5525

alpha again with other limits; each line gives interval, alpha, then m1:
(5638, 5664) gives 3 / 0.32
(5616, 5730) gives 8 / 0.84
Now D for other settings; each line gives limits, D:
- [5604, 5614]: 312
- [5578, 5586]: 264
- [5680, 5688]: 250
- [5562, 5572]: 319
